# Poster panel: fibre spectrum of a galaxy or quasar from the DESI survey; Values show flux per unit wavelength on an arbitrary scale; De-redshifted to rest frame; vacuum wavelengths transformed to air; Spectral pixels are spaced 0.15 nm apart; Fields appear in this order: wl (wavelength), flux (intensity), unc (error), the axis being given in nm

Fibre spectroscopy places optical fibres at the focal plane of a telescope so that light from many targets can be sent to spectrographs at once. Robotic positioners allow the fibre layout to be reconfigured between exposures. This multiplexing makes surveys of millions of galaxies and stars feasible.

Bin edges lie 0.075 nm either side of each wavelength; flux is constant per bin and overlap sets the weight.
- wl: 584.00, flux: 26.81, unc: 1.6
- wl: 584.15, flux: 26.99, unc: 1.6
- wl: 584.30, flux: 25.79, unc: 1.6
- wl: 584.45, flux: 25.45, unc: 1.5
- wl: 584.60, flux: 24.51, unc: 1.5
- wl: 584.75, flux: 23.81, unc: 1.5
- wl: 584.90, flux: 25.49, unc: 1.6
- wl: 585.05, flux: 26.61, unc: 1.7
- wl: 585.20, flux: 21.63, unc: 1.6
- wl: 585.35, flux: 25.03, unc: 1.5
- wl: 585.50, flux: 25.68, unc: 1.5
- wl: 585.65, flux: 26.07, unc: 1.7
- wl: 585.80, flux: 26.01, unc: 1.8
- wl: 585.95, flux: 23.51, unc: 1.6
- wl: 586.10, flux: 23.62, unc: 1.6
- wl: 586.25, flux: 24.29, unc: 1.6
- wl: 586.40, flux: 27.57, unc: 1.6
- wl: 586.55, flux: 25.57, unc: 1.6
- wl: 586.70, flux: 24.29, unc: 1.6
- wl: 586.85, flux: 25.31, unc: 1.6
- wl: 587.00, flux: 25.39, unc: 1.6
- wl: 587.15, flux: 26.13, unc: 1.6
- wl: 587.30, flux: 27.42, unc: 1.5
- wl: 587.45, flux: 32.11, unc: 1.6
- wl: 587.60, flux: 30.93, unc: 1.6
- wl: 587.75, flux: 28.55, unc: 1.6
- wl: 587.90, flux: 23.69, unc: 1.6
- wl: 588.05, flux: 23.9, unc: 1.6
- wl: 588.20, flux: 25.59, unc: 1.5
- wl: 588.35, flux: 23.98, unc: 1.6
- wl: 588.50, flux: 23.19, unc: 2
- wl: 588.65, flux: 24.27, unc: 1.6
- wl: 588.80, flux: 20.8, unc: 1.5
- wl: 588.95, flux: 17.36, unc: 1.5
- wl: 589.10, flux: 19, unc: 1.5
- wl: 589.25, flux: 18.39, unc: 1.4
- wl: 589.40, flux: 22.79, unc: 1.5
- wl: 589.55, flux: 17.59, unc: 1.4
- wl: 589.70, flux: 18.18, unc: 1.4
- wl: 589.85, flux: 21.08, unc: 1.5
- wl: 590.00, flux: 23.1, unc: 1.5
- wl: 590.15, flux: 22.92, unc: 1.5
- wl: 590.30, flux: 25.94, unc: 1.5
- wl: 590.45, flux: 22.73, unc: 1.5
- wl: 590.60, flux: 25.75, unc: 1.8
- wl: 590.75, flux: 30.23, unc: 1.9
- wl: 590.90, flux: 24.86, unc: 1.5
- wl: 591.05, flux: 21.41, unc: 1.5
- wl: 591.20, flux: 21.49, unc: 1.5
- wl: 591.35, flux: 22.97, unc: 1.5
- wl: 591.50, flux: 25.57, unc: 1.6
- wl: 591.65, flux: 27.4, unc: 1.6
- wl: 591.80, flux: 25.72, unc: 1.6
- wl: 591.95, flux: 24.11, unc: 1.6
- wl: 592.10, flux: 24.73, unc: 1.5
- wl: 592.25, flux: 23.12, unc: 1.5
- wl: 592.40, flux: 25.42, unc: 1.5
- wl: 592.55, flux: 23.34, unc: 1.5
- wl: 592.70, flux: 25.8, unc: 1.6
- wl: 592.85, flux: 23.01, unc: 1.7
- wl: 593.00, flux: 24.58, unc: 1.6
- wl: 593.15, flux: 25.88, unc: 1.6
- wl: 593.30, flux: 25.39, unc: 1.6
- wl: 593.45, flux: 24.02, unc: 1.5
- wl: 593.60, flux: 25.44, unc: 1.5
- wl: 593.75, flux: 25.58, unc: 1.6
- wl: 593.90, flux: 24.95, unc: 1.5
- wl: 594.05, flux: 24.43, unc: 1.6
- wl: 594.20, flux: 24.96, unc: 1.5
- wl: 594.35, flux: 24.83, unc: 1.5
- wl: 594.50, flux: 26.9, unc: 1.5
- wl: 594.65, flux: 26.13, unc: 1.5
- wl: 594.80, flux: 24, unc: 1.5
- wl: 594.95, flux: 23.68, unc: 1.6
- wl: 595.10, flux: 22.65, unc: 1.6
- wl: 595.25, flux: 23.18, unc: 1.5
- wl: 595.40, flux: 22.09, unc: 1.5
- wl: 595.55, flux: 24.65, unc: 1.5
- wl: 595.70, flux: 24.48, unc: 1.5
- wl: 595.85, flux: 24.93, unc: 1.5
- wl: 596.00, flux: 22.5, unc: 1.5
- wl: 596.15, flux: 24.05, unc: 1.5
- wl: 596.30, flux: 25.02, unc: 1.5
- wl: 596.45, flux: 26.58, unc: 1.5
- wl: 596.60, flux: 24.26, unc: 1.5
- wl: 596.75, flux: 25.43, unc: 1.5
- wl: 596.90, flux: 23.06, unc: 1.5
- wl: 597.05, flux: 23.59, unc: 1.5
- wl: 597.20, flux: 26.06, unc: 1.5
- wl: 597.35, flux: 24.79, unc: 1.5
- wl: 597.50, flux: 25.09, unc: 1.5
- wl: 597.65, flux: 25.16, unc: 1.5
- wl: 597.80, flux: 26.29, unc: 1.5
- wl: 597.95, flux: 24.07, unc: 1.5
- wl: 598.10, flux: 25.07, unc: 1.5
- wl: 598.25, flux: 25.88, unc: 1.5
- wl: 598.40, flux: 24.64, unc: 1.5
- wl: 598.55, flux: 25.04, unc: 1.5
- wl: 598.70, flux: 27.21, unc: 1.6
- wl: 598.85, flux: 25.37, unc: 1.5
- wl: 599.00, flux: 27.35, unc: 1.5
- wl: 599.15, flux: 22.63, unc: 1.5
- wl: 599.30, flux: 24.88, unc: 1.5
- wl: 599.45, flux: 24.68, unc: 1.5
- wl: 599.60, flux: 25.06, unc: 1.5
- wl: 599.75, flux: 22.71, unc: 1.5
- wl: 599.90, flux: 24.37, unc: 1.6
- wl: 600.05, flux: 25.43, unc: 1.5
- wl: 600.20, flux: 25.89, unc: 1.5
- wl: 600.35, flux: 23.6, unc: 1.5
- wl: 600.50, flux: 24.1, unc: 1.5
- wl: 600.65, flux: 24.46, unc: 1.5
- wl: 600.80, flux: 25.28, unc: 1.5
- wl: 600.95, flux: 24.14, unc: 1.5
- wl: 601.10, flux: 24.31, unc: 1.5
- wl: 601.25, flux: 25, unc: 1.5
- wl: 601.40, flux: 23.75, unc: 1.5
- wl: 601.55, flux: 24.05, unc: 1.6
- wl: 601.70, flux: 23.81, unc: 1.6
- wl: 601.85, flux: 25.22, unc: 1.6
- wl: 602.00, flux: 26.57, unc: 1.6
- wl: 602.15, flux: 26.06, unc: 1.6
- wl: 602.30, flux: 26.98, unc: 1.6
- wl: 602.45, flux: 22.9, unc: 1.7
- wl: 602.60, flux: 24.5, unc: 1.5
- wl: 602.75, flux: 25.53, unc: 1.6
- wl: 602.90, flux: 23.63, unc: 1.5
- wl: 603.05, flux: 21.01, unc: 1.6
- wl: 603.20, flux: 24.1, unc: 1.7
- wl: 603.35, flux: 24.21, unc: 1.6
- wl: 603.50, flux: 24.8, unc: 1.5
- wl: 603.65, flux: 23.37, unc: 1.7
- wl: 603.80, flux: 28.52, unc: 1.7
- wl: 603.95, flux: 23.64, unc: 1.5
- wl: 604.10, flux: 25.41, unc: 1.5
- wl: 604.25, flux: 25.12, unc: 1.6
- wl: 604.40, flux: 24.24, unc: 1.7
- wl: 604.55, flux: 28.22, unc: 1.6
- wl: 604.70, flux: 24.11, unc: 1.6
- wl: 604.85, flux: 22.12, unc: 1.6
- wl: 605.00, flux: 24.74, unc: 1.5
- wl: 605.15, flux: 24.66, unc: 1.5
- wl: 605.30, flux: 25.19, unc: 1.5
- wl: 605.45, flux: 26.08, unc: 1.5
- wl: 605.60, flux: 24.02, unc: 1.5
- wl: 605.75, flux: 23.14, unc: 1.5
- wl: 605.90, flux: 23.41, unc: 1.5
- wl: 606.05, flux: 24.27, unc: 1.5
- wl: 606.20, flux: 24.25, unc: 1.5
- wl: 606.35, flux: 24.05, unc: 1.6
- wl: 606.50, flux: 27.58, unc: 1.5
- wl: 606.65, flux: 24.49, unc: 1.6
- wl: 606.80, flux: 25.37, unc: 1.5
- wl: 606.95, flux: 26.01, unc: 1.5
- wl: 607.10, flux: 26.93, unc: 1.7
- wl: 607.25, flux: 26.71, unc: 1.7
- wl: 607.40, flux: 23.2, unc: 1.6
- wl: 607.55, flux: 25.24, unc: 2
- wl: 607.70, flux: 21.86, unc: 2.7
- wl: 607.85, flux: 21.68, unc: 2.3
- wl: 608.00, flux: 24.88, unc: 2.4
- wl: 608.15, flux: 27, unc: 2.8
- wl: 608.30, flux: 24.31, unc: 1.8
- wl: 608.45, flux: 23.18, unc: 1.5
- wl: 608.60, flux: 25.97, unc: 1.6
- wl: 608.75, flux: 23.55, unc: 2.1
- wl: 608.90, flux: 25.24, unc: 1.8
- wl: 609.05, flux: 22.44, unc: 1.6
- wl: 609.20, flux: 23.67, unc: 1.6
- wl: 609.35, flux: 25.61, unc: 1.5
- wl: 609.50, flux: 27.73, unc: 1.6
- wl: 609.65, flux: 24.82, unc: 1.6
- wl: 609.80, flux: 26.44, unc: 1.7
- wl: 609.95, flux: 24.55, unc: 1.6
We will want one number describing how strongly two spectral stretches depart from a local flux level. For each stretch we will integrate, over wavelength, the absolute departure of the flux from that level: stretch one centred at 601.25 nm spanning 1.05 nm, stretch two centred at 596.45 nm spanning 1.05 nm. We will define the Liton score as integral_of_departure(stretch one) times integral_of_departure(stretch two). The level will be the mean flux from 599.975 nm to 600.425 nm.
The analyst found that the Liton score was 0.94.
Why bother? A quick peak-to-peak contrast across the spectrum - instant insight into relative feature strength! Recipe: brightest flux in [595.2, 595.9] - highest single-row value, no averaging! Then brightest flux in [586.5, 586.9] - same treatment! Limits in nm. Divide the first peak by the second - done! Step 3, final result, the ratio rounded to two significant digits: 0.97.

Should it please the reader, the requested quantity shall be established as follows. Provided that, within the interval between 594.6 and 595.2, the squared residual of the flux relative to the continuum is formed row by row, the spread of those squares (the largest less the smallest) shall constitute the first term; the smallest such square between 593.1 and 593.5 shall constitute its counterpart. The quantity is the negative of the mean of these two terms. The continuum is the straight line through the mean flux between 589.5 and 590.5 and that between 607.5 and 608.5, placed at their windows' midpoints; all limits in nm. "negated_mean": -9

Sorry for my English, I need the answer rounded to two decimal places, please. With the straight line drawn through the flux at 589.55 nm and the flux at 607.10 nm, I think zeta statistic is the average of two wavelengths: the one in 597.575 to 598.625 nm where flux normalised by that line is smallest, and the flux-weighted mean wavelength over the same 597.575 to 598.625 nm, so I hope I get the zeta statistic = 598.02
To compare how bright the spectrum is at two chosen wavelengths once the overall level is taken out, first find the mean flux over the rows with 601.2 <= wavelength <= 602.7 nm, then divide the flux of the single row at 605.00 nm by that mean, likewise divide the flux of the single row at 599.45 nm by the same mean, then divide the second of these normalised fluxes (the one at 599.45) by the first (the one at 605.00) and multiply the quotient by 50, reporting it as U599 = 50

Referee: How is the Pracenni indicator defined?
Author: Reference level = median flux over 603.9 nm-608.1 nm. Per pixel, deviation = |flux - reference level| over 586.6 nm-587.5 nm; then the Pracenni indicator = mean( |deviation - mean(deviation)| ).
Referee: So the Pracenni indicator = 1.93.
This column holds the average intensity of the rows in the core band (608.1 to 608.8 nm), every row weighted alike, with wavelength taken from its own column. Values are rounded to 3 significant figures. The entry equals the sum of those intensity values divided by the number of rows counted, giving 24.8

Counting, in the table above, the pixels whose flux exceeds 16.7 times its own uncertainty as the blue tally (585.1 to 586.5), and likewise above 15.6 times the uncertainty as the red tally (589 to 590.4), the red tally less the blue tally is -1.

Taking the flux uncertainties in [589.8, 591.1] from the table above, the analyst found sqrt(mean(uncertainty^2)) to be 1.58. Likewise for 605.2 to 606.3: 1.50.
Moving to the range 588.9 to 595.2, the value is 1.55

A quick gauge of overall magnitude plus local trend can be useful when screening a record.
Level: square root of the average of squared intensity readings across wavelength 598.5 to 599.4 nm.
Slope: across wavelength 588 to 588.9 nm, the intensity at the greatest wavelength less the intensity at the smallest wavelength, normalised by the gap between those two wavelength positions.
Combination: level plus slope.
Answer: 21.3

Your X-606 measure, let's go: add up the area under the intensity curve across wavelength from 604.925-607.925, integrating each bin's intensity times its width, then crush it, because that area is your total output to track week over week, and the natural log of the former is 4.303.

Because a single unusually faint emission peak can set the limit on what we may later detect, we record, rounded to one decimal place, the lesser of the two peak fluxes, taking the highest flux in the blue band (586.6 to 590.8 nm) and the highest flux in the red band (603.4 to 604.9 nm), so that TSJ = 28.5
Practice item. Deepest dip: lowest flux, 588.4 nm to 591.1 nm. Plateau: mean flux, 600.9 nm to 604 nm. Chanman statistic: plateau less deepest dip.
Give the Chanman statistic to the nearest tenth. 7.2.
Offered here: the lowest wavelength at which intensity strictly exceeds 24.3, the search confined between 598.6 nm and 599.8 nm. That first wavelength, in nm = 598.70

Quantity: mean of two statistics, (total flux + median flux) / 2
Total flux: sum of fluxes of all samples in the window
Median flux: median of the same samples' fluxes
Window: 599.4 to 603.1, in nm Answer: 319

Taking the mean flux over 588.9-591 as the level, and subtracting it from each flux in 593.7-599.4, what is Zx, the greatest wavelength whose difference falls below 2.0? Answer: 599.15 nm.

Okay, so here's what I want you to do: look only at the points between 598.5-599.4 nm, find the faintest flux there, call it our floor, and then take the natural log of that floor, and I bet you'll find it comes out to 3.12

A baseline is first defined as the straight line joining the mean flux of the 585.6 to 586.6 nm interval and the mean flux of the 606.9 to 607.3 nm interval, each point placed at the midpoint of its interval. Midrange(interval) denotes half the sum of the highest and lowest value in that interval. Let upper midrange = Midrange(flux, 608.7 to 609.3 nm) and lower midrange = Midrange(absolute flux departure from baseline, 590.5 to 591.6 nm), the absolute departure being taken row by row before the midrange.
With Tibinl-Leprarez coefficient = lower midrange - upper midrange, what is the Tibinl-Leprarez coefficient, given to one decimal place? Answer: -21.5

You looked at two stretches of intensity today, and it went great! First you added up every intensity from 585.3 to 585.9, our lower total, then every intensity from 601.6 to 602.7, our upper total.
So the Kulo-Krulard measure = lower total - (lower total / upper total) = 102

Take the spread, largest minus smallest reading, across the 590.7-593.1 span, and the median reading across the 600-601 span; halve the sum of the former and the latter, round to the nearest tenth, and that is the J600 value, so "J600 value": 16.6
